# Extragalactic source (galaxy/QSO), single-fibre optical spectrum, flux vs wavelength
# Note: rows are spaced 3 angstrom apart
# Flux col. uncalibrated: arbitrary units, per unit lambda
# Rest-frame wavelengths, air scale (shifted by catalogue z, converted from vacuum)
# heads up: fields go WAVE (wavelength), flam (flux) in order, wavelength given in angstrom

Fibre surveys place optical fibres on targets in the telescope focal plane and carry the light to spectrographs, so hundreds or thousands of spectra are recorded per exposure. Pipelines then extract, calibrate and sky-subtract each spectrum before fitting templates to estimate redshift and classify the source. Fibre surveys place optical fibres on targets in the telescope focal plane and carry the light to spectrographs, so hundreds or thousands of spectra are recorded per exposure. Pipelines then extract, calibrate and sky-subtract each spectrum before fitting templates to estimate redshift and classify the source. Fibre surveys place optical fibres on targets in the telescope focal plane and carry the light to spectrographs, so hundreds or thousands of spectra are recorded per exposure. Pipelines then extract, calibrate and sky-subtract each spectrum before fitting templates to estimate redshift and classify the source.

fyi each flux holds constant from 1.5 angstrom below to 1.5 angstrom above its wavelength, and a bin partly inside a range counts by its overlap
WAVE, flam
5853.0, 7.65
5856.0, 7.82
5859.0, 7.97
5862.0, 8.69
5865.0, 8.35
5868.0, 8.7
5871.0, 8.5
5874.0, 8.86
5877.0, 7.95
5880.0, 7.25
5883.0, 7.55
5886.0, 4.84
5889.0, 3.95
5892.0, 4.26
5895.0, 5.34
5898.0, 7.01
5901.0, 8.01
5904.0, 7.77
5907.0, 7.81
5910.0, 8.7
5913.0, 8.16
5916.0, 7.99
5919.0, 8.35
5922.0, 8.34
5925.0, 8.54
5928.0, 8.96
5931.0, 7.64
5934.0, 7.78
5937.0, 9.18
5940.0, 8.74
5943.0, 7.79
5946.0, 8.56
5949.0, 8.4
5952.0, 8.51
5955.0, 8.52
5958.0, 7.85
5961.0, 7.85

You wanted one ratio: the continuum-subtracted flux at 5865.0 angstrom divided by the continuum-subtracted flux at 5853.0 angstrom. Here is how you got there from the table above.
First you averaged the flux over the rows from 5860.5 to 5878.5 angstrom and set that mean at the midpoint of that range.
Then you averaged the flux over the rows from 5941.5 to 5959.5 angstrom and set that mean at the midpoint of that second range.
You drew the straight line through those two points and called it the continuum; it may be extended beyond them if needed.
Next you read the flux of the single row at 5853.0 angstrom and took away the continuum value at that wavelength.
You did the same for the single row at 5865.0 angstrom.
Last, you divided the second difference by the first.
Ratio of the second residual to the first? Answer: 0.19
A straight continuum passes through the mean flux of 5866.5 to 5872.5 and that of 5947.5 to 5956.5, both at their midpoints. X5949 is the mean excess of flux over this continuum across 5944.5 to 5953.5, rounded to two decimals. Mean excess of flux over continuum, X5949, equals 0.01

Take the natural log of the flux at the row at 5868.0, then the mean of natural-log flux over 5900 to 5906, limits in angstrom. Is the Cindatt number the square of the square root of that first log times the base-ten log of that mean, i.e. 0.68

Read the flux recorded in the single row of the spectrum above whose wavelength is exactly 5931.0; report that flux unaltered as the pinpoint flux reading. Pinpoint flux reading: 7.64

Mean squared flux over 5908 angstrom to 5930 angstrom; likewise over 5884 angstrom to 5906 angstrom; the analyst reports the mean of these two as 54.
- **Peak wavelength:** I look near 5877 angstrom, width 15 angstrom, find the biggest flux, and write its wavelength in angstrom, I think 5874.0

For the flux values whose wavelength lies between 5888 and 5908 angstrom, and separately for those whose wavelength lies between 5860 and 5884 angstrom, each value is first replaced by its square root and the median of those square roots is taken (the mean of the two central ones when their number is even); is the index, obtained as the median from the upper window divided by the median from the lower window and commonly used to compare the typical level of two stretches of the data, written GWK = 0.91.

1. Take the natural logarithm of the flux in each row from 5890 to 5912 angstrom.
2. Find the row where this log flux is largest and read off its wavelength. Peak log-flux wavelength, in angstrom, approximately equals 5910.0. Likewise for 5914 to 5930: 5928.0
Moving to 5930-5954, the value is 5937.0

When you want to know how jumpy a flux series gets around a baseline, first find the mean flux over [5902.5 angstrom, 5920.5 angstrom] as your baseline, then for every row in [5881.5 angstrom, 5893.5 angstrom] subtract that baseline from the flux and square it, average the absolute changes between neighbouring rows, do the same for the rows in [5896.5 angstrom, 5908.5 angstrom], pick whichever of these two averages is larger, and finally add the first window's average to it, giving 13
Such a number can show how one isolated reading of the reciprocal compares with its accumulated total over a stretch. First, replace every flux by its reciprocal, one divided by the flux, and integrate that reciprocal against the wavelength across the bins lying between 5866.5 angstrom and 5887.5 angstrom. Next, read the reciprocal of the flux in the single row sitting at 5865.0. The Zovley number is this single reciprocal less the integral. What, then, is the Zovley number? -2.72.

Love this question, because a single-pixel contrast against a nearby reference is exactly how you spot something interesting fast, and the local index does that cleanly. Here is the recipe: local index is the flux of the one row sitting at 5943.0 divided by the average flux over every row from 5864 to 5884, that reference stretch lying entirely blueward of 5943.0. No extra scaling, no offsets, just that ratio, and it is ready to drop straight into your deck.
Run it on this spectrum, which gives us 0.95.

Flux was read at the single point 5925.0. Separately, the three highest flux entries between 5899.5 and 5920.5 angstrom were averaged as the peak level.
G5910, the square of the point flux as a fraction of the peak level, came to 1.033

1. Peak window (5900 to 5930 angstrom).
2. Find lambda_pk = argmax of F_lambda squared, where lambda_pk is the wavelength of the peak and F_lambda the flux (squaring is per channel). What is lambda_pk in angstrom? 5928.0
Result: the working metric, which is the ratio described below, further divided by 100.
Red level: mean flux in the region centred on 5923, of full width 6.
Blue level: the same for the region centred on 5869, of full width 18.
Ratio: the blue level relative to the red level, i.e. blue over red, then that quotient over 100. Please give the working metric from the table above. 0.0101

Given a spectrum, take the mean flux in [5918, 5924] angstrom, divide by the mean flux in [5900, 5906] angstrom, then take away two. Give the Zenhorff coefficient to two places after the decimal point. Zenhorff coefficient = -0.94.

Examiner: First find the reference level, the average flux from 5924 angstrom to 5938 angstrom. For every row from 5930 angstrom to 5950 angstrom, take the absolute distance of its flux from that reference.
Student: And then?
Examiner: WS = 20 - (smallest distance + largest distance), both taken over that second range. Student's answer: 19.2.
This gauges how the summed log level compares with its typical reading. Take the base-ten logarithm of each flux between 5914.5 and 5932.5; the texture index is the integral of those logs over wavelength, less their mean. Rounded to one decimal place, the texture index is 15.6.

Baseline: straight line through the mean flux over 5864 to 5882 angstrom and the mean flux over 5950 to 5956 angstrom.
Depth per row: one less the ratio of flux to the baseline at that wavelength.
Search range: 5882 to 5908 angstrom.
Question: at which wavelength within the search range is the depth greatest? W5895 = 5889.0 angstrom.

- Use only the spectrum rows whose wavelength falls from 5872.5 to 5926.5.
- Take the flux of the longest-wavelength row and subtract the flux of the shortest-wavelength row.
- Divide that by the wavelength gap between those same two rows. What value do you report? -0.006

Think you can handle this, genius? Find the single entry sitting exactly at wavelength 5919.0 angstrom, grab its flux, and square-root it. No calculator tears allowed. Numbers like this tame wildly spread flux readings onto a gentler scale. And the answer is 2.89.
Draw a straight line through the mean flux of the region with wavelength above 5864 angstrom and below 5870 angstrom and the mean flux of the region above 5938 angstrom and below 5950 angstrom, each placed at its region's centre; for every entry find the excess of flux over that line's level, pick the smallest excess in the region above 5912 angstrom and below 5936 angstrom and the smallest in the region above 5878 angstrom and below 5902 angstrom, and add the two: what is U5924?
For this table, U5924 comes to -5.3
